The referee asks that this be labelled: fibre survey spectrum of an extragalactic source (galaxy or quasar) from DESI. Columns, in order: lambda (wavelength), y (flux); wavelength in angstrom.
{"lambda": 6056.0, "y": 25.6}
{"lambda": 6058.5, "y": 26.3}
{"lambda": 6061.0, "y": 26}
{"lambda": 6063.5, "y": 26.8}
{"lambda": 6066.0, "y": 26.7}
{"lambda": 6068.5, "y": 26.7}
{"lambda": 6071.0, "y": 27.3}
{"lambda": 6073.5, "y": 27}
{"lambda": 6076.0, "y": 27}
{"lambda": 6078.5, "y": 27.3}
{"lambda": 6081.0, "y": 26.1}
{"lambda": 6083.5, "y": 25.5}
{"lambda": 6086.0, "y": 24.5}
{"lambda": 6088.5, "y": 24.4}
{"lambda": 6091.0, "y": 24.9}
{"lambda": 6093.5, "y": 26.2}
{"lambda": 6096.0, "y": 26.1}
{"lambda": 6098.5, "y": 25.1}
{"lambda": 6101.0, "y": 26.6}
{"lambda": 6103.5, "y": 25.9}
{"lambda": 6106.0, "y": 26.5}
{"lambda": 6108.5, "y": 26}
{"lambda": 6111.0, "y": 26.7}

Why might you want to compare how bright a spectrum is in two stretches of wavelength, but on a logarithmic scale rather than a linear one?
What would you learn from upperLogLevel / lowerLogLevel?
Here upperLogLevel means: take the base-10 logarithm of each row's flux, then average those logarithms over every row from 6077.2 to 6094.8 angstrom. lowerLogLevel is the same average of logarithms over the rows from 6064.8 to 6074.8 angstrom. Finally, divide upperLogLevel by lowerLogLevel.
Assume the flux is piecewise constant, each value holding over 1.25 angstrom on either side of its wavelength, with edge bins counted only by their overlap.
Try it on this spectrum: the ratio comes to 0.98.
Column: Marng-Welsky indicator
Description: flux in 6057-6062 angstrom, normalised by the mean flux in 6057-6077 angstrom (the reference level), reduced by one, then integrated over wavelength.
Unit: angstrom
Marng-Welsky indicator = -0.11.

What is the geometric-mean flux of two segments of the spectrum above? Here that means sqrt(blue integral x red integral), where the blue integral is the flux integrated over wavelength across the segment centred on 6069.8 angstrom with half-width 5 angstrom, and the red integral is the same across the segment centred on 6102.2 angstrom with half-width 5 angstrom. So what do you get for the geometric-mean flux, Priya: 265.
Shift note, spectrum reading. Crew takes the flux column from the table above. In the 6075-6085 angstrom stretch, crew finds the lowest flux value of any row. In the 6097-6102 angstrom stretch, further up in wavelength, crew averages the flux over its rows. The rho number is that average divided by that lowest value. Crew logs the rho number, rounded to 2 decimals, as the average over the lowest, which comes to 1.01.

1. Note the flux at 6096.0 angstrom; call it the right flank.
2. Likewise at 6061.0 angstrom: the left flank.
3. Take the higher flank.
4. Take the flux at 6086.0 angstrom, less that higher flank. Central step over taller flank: -1.6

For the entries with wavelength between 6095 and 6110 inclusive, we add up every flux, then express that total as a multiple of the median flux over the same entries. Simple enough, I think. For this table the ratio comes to 6.00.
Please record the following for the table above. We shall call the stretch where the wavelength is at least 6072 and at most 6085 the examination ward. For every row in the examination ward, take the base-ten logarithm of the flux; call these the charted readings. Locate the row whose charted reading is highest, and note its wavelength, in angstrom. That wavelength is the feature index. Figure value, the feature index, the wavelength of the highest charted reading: 6078.5 angstrom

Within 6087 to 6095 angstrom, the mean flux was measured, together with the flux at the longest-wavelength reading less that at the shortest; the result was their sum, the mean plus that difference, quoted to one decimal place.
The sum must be 27.0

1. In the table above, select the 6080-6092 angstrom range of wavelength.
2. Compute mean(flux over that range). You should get 25.1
